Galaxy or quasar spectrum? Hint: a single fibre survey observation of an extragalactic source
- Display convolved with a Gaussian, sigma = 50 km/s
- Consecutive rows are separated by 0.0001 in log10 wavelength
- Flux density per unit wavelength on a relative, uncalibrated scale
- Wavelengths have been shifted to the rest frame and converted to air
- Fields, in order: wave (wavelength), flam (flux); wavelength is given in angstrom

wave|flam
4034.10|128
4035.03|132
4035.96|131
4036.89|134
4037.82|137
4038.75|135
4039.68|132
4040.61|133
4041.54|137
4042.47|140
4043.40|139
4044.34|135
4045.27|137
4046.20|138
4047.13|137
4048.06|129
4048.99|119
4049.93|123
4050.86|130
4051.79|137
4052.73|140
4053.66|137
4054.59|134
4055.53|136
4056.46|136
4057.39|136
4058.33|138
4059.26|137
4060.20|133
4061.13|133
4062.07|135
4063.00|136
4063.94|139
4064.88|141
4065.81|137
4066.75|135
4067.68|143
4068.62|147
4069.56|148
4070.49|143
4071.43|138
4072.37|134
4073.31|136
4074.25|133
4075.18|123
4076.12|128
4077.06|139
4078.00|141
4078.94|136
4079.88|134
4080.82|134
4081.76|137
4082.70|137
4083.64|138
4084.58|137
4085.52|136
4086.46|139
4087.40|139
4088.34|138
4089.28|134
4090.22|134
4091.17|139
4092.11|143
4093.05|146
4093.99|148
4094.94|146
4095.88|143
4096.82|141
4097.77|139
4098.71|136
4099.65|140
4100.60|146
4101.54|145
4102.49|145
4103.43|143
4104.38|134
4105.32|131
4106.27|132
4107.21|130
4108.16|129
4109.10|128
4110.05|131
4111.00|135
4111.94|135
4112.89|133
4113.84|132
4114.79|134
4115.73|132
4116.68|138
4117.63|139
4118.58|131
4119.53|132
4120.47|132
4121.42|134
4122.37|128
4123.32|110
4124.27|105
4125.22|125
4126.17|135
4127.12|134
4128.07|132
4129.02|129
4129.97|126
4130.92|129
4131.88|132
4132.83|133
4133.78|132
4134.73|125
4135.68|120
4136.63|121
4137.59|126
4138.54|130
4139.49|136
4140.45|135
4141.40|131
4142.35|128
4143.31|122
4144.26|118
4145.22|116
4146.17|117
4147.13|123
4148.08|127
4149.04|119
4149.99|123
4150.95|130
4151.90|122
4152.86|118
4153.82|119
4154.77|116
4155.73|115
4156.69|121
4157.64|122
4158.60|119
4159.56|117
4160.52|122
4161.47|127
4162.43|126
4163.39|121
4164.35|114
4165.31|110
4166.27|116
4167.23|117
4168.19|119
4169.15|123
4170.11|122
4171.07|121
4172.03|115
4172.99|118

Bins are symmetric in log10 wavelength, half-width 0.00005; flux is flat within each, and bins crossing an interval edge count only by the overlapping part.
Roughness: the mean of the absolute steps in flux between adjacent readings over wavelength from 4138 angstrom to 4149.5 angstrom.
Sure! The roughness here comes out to 4.1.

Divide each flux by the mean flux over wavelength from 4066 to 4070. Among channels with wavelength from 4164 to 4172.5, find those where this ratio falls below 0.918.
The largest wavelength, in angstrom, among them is 4172.03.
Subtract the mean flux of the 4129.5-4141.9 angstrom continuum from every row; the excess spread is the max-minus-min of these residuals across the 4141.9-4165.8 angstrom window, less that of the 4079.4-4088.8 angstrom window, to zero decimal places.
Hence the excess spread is 15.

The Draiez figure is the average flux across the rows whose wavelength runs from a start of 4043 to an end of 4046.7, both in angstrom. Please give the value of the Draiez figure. 137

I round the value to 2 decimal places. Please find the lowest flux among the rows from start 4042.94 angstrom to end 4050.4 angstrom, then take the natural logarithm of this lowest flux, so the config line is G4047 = 4.78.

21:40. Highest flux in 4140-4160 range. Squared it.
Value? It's 18225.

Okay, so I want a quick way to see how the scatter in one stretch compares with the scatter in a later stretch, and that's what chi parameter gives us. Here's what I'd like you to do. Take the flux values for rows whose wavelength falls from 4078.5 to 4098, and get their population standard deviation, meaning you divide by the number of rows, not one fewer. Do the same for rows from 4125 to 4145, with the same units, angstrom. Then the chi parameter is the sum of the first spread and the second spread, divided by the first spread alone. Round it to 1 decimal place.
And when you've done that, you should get 2.3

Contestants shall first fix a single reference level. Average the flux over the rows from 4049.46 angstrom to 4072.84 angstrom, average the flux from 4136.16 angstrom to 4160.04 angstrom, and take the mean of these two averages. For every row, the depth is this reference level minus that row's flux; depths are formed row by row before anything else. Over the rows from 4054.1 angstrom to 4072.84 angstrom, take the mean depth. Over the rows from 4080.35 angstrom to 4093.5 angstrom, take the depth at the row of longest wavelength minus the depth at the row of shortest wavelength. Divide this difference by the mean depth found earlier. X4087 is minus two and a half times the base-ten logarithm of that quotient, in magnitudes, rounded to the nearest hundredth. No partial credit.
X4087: -0.44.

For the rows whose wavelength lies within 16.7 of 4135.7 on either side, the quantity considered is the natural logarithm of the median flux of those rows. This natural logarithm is 4.85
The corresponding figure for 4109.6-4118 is 4.90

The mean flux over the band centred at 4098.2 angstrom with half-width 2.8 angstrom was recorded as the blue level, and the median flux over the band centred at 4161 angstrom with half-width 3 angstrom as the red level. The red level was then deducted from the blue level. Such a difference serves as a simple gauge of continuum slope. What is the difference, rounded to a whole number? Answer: 19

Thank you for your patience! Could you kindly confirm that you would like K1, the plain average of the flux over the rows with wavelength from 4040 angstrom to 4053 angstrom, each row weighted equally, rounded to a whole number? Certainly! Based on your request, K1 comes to 134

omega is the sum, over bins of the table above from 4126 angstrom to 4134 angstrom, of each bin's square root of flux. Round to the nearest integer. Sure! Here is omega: 103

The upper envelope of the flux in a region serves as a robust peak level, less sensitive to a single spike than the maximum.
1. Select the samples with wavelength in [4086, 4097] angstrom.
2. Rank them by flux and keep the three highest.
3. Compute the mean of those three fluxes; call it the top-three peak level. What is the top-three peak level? 147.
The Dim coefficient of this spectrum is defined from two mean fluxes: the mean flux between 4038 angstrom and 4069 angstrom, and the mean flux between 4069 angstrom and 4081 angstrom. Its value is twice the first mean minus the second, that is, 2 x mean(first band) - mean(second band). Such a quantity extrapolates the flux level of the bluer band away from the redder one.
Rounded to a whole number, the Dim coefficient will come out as 135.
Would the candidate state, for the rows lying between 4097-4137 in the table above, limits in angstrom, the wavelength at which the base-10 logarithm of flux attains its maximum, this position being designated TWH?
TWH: 4100.60 angstrom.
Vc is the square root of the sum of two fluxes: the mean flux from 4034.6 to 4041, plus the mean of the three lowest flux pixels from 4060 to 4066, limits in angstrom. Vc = 16.34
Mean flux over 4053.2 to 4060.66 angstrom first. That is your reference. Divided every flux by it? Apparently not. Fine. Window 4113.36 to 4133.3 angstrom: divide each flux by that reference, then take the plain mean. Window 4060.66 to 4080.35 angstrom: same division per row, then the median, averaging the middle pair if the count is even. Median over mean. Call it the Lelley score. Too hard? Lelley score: 1.05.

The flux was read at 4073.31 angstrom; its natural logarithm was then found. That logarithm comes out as 4.91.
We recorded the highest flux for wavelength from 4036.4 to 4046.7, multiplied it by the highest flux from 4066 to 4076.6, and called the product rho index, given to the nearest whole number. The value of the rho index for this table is 20720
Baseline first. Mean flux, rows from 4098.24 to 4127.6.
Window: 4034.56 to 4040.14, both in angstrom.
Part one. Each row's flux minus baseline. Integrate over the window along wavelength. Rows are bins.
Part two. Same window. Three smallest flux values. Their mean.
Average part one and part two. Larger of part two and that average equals 132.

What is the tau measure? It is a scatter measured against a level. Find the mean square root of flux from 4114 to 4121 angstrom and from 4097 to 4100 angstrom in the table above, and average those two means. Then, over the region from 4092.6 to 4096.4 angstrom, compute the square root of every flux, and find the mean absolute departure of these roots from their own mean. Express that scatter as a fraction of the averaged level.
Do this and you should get 0.0049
